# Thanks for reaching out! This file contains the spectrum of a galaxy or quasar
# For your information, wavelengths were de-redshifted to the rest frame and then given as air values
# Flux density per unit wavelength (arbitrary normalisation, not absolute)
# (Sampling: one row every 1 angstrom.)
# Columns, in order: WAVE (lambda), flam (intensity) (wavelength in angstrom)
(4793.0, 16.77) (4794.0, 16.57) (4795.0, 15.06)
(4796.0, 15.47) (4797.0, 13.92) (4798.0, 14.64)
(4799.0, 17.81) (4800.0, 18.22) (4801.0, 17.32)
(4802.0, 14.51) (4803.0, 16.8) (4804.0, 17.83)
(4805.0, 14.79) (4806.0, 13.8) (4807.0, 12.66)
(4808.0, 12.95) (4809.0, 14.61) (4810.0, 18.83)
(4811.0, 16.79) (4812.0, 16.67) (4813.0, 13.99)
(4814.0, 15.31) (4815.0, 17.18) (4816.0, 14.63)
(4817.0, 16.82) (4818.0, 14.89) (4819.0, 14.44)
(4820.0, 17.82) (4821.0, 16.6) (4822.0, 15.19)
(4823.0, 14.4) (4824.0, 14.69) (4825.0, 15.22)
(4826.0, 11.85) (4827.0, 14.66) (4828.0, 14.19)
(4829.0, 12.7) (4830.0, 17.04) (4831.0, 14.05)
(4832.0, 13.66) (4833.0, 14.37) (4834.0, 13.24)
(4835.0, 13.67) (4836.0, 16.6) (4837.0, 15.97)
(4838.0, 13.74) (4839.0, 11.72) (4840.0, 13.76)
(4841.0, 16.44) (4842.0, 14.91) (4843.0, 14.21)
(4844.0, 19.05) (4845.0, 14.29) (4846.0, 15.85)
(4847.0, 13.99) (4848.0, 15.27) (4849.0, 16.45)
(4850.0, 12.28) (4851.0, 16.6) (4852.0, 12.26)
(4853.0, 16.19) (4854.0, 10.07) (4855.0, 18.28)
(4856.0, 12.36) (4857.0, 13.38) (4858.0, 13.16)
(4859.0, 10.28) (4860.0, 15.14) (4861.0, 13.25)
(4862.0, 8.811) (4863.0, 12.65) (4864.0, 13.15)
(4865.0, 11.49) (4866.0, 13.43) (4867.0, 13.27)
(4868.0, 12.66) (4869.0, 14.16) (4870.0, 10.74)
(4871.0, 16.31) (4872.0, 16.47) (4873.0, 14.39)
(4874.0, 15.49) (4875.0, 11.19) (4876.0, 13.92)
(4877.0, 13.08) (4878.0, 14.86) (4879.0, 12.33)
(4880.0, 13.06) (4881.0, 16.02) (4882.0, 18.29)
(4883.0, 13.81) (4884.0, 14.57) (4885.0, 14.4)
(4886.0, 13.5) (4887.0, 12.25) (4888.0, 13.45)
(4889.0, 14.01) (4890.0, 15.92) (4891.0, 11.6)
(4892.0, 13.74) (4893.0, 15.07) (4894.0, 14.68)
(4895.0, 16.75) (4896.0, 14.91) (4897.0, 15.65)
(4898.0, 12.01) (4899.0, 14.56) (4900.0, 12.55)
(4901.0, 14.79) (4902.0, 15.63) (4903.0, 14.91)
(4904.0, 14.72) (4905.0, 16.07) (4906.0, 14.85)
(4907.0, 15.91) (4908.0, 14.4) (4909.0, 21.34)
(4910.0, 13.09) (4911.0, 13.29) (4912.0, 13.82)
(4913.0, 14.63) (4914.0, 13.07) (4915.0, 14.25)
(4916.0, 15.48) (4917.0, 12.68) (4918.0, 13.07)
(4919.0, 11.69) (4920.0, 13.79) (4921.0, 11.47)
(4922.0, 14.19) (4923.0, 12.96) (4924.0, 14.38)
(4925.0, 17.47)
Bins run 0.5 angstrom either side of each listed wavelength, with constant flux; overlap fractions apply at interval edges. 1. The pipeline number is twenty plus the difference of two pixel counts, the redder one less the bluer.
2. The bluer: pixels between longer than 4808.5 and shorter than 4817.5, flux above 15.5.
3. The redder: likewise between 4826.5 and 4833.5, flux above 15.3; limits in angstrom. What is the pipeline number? 16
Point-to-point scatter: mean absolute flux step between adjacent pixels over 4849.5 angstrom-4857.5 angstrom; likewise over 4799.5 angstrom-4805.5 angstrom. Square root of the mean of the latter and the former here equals 1.85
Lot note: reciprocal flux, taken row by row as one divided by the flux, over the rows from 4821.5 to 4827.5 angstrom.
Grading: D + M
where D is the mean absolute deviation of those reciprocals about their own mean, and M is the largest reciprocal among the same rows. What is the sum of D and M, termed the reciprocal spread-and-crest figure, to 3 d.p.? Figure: 0.089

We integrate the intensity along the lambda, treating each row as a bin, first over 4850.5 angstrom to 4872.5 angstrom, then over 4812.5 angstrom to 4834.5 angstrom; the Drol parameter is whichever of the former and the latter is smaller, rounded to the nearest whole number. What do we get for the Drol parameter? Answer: 294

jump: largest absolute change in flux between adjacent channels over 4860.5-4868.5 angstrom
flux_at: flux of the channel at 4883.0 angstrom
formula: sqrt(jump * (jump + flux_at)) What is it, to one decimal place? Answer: 9.0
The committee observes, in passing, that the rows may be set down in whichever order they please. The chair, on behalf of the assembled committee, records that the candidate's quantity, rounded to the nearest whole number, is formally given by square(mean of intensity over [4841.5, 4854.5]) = 217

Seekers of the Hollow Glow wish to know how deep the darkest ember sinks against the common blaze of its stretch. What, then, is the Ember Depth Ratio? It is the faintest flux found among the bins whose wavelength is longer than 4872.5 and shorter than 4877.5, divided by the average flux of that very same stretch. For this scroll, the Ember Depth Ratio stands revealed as 0.822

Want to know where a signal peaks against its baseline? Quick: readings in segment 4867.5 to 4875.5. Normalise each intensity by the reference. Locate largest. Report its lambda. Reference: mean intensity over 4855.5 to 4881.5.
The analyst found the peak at 4872.0 angstrom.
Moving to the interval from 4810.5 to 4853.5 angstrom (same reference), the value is 4844.0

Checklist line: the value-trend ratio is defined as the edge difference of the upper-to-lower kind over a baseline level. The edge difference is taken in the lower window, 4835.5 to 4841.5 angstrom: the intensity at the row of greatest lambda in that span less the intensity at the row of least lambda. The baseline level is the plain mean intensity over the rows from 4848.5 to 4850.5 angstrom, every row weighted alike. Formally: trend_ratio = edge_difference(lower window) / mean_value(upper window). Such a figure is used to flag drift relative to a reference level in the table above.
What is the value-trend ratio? -0.011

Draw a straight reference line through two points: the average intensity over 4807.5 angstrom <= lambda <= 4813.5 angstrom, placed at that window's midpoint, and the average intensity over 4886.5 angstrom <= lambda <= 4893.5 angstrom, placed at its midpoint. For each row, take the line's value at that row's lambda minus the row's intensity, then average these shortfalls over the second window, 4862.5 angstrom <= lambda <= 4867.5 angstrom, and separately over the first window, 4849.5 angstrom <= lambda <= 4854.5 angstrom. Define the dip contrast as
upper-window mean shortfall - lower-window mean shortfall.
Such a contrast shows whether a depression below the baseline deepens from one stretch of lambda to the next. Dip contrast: 0.4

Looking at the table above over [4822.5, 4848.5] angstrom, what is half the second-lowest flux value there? 5.9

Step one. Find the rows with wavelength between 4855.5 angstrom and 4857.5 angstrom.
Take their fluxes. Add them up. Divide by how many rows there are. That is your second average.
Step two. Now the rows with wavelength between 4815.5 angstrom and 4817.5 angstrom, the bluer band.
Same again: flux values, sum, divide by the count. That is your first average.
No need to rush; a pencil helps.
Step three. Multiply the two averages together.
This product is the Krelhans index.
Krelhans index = 202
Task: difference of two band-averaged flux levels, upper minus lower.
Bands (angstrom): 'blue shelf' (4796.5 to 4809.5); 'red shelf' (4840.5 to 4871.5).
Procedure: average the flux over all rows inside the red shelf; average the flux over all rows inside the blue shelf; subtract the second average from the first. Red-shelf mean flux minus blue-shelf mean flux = -1.5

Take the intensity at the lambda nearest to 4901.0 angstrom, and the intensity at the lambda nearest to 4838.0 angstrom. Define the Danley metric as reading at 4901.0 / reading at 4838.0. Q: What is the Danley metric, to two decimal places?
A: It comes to 1.08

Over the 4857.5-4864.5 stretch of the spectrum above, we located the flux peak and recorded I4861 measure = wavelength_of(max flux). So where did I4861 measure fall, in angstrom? 4860.0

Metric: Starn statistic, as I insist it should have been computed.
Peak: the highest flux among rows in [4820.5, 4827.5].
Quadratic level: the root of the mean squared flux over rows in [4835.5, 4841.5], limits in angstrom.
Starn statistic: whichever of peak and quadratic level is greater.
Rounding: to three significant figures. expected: 16.6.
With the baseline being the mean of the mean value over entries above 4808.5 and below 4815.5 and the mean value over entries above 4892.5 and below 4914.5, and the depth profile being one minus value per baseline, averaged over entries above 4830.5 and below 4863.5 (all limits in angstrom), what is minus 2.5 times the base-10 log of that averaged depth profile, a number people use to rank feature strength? 2.61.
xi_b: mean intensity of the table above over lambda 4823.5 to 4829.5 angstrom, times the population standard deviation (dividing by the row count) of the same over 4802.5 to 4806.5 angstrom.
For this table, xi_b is 22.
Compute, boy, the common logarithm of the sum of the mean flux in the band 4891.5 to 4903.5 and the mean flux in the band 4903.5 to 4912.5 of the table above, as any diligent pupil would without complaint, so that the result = 1.48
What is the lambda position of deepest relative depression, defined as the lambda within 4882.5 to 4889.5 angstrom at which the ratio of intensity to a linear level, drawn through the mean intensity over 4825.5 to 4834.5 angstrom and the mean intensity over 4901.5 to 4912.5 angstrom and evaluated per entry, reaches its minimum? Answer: 4887.0 angstrom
